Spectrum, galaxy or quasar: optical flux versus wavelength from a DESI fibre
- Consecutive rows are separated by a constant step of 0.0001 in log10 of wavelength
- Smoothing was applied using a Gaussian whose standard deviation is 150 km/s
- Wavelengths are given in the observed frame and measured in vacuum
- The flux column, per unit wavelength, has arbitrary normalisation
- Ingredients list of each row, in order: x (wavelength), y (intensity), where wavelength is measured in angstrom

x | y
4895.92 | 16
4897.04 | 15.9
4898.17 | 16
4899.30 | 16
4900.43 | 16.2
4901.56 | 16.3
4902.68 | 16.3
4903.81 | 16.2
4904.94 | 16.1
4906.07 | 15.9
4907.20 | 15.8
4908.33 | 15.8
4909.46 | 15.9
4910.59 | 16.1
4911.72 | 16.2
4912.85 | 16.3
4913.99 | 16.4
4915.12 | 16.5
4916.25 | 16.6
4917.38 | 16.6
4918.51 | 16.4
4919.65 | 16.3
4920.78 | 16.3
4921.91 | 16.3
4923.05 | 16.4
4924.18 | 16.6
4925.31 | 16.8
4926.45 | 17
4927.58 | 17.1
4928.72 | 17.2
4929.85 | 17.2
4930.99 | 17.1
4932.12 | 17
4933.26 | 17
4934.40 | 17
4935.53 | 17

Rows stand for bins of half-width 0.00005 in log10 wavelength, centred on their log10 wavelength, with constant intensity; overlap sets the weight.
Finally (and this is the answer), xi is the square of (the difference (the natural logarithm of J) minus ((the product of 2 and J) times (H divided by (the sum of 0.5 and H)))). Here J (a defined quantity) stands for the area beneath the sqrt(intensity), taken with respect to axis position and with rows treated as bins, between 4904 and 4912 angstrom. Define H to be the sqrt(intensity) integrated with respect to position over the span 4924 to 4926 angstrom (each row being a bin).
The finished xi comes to 3226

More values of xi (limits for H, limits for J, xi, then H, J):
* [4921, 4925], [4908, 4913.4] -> 1517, 16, 22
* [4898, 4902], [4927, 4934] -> 2782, 16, 29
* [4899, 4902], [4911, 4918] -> 2616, 12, 28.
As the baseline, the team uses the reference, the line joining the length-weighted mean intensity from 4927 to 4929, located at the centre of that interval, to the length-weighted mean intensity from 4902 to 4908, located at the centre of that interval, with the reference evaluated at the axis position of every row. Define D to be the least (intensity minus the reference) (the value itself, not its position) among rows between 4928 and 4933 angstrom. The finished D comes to -0.33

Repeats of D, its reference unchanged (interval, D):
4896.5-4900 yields 0.19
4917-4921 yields -0.50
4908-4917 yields -0.43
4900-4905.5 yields 0.03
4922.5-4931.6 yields -0.51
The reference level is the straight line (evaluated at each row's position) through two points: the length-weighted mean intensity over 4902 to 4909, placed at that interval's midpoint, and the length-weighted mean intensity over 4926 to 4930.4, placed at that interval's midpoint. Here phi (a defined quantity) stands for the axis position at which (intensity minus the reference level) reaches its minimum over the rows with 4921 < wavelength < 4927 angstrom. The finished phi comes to 4921.91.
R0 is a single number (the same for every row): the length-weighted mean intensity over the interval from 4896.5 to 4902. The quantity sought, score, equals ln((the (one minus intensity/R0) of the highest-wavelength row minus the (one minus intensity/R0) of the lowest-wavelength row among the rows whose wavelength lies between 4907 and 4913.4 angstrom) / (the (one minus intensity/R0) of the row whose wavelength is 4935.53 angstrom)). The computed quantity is -0.6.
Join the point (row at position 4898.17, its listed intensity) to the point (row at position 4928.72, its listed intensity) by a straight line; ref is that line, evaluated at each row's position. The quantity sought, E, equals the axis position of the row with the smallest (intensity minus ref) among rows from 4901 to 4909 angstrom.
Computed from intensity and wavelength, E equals 4908.33 angstrom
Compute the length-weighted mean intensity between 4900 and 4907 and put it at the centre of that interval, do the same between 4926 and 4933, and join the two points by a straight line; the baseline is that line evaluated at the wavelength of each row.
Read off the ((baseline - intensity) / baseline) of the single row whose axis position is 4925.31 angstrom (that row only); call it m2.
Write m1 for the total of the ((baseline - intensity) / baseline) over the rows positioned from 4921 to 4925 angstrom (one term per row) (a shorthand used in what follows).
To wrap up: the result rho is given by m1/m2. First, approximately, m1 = 0.077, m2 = 0.009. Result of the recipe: 9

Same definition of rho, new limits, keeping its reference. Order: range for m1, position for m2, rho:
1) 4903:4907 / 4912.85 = 2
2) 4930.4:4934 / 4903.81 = -15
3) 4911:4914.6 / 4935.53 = 2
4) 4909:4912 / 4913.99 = 8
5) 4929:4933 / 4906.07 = 0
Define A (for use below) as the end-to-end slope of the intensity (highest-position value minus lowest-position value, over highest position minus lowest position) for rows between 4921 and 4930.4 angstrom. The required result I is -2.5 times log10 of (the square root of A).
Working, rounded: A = 0.113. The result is 1.18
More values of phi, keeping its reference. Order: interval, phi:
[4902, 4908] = 4907.20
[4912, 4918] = 4912.85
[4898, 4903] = 4899.30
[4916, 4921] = 4920.78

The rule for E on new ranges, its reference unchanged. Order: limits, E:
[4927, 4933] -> 4932.12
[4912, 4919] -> 4918.51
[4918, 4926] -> 4921.91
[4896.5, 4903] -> 4897.04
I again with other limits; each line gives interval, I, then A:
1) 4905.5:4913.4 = 1.54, 0.059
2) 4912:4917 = 1.32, 0.088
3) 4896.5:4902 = 1.32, 0.088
